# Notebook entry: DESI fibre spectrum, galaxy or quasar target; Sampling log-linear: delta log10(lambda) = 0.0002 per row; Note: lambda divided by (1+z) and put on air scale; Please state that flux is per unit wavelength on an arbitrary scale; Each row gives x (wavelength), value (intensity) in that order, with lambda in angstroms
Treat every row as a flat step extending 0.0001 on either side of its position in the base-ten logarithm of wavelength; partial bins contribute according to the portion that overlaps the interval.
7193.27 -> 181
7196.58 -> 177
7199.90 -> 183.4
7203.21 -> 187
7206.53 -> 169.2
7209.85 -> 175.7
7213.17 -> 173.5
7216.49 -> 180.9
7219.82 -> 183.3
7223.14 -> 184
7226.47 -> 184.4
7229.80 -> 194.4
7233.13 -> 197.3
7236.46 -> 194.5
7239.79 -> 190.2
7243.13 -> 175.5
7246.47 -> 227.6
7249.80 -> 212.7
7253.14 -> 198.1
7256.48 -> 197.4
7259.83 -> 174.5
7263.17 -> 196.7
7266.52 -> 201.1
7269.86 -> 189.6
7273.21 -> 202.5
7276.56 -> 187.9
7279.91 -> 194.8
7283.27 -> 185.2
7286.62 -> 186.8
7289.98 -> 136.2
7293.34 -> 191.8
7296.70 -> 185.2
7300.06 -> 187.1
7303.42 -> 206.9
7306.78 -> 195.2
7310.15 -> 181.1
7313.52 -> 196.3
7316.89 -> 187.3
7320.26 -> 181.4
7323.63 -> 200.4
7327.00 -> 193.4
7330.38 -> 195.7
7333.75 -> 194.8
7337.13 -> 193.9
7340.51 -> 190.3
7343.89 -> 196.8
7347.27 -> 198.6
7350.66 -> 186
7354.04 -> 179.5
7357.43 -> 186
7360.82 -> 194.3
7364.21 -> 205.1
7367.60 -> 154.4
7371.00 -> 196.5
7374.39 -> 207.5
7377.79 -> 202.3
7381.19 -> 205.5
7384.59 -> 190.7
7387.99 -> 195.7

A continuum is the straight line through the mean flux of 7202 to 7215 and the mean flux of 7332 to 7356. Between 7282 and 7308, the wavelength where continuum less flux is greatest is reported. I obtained 7289.98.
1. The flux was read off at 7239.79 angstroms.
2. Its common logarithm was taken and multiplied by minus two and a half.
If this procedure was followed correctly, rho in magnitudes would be -5.70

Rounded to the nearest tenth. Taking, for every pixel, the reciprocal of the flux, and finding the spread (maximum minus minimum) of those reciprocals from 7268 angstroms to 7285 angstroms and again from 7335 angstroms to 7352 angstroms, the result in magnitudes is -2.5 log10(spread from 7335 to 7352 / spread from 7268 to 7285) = 0.3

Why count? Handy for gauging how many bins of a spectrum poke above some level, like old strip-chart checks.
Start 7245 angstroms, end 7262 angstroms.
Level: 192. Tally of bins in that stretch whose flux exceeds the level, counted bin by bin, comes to 4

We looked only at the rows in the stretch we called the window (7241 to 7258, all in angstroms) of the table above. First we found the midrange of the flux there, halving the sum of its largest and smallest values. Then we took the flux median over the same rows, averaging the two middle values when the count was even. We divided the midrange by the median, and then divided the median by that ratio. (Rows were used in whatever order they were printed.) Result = 195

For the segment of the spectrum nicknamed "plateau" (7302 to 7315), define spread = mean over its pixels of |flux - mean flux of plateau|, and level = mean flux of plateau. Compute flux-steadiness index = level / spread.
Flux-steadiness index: 28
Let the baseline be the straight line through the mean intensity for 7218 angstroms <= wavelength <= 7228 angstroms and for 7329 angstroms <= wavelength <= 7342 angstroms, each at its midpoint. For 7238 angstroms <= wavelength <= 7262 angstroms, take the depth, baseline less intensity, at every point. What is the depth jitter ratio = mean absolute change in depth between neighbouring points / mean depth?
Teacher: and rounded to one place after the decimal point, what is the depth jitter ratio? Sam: -1.9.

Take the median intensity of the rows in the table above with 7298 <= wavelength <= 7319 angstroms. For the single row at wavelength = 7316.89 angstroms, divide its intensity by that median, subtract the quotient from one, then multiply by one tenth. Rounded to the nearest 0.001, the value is 0.002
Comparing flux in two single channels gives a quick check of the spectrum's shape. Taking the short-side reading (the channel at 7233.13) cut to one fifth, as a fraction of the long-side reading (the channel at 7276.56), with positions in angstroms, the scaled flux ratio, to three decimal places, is 0.210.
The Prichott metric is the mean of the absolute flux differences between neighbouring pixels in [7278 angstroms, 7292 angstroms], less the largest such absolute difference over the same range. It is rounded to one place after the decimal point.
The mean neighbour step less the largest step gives -30.0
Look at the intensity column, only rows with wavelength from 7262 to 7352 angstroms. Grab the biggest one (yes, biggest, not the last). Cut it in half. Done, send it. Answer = 103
